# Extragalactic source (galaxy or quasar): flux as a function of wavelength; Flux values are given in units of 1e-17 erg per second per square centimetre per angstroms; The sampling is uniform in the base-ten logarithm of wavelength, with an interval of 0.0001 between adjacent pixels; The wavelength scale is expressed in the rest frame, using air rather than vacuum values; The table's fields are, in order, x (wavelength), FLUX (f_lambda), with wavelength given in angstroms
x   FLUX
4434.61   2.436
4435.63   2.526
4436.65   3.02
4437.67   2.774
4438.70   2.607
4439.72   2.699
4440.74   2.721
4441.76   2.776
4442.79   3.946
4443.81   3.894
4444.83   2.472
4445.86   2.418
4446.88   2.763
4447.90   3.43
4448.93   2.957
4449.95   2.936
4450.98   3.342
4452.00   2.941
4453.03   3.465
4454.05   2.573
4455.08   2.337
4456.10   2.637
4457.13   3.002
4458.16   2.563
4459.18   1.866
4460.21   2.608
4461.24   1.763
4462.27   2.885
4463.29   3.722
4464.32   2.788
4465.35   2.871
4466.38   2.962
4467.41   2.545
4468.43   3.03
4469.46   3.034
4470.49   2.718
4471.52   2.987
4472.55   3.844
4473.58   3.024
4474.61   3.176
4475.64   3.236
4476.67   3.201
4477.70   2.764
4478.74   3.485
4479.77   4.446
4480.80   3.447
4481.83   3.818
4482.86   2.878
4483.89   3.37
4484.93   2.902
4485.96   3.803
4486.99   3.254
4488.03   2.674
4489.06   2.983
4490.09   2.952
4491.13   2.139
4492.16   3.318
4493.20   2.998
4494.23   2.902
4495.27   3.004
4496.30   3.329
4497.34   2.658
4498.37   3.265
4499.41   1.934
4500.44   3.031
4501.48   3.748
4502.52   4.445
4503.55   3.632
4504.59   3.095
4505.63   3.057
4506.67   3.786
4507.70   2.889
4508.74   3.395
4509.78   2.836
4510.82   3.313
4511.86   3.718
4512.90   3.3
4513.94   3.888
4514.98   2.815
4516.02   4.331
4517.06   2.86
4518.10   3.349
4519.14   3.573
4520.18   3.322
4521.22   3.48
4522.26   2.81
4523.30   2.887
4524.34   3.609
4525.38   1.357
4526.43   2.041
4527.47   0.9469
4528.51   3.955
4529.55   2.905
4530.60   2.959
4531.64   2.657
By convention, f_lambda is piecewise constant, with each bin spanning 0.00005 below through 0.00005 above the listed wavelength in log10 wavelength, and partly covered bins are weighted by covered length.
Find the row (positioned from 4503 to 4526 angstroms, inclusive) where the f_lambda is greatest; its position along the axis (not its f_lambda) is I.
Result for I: 4516.02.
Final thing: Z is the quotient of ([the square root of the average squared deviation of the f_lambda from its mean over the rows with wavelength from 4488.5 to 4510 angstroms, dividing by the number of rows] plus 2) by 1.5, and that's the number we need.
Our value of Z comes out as 1.69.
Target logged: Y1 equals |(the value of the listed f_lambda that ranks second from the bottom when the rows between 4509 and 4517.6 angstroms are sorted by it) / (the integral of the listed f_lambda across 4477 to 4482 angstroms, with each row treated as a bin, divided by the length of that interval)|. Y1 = 0.797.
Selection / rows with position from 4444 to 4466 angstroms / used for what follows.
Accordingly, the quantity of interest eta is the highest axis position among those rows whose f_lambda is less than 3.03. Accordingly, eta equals 4465.35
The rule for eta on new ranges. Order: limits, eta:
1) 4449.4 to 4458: 4457.13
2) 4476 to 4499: 4497.34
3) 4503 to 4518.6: 4517.06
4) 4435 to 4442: 4441.76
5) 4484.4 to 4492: 4491.13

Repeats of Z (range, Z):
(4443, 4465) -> 1.69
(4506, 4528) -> 1.86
